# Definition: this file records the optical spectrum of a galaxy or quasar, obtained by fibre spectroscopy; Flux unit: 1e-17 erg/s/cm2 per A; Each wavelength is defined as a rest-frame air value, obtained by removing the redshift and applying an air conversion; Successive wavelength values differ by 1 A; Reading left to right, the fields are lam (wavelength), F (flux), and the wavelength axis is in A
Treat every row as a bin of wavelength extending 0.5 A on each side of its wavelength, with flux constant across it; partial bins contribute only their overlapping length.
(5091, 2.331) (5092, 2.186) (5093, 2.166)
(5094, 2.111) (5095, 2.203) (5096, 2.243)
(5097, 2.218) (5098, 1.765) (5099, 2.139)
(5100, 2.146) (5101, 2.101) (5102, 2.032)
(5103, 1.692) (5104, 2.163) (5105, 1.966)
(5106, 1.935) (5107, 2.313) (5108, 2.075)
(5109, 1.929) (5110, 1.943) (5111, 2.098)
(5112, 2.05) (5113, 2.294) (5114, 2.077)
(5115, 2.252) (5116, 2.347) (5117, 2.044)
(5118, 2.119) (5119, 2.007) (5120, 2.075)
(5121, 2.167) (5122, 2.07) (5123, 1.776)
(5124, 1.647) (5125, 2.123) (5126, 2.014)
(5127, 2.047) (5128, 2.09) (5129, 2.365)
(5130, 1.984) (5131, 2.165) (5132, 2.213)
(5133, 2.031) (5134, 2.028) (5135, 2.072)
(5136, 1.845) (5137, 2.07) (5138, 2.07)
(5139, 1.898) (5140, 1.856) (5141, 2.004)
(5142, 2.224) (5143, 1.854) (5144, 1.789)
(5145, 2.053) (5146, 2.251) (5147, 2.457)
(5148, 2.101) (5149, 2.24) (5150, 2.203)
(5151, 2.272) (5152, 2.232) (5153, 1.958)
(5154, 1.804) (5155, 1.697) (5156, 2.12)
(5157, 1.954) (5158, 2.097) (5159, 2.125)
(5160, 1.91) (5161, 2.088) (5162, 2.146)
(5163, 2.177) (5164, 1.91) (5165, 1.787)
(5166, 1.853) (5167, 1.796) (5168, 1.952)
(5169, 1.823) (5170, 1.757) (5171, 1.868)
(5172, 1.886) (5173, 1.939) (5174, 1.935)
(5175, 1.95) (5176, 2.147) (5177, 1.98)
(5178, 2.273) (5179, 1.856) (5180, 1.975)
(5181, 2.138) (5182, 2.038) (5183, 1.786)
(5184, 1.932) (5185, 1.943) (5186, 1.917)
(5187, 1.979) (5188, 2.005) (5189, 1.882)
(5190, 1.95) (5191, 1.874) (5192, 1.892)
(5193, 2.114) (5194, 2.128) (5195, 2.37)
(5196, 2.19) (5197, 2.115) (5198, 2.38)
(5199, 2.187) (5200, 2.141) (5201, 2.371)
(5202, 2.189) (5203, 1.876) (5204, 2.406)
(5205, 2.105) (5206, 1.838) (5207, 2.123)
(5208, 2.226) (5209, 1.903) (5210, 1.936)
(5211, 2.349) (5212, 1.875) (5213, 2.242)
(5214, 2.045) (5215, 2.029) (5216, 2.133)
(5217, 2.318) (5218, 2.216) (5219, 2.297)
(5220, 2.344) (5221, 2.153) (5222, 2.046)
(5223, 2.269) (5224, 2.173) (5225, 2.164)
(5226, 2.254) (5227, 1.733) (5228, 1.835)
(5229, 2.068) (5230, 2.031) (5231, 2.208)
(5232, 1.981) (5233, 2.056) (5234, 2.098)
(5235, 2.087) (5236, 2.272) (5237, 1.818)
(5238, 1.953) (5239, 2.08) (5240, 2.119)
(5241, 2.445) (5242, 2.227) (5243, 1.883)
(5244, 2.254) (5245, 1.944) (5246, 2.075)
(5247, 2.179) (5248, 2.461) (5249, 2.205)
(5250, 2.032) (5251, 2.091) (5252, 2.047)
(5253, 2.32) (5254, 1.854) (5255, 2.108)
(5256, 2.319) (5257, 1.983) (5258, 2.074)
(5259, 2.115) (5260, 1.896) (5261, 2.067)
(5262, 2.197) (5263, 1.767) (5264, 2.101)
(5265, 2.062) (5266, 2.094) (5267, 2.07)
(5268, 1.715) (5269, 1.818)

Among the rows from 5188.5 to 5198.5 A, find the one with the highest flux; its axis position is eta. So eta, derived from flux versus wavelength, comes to 5198 A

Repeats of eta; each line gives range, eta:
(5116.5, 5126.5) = 5121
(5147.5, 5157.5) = 5151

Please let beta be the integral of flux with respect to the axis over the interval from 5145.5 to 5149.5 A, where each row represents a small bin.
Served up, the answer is 9.0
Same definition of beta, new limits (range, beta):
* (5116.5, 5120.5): 8.2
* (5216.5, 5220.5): 9.2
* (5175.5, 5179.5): 8.3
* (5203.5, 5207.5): 8.5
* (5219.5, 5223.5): 8.8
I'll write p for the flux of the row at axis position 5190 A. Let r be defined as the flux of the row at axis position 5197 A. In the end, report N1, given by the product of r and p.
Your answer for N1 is 4.1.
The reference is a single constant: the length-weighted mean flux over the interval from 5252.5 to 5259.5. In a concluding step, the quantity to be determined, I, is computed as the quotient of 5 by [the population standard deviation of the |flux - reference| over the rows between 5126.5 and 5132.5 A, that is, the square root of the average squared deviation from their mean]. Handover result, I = 66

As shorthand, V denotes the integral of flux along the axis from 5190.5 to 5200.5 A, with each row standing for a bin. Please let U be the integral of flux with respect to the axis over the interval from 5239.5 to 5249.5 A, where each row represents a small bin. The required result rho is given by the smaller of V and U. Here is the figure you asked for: 21.39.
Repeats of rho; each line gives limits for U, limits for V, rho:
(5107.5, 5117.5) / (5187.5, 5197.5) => 20.52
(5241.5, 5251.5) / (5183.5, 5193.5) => 19.49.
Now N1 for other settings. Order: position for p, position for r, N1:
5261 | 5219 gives 4.7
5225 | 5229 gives 4.5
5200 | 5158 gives 4.5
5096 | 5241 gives 5.5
